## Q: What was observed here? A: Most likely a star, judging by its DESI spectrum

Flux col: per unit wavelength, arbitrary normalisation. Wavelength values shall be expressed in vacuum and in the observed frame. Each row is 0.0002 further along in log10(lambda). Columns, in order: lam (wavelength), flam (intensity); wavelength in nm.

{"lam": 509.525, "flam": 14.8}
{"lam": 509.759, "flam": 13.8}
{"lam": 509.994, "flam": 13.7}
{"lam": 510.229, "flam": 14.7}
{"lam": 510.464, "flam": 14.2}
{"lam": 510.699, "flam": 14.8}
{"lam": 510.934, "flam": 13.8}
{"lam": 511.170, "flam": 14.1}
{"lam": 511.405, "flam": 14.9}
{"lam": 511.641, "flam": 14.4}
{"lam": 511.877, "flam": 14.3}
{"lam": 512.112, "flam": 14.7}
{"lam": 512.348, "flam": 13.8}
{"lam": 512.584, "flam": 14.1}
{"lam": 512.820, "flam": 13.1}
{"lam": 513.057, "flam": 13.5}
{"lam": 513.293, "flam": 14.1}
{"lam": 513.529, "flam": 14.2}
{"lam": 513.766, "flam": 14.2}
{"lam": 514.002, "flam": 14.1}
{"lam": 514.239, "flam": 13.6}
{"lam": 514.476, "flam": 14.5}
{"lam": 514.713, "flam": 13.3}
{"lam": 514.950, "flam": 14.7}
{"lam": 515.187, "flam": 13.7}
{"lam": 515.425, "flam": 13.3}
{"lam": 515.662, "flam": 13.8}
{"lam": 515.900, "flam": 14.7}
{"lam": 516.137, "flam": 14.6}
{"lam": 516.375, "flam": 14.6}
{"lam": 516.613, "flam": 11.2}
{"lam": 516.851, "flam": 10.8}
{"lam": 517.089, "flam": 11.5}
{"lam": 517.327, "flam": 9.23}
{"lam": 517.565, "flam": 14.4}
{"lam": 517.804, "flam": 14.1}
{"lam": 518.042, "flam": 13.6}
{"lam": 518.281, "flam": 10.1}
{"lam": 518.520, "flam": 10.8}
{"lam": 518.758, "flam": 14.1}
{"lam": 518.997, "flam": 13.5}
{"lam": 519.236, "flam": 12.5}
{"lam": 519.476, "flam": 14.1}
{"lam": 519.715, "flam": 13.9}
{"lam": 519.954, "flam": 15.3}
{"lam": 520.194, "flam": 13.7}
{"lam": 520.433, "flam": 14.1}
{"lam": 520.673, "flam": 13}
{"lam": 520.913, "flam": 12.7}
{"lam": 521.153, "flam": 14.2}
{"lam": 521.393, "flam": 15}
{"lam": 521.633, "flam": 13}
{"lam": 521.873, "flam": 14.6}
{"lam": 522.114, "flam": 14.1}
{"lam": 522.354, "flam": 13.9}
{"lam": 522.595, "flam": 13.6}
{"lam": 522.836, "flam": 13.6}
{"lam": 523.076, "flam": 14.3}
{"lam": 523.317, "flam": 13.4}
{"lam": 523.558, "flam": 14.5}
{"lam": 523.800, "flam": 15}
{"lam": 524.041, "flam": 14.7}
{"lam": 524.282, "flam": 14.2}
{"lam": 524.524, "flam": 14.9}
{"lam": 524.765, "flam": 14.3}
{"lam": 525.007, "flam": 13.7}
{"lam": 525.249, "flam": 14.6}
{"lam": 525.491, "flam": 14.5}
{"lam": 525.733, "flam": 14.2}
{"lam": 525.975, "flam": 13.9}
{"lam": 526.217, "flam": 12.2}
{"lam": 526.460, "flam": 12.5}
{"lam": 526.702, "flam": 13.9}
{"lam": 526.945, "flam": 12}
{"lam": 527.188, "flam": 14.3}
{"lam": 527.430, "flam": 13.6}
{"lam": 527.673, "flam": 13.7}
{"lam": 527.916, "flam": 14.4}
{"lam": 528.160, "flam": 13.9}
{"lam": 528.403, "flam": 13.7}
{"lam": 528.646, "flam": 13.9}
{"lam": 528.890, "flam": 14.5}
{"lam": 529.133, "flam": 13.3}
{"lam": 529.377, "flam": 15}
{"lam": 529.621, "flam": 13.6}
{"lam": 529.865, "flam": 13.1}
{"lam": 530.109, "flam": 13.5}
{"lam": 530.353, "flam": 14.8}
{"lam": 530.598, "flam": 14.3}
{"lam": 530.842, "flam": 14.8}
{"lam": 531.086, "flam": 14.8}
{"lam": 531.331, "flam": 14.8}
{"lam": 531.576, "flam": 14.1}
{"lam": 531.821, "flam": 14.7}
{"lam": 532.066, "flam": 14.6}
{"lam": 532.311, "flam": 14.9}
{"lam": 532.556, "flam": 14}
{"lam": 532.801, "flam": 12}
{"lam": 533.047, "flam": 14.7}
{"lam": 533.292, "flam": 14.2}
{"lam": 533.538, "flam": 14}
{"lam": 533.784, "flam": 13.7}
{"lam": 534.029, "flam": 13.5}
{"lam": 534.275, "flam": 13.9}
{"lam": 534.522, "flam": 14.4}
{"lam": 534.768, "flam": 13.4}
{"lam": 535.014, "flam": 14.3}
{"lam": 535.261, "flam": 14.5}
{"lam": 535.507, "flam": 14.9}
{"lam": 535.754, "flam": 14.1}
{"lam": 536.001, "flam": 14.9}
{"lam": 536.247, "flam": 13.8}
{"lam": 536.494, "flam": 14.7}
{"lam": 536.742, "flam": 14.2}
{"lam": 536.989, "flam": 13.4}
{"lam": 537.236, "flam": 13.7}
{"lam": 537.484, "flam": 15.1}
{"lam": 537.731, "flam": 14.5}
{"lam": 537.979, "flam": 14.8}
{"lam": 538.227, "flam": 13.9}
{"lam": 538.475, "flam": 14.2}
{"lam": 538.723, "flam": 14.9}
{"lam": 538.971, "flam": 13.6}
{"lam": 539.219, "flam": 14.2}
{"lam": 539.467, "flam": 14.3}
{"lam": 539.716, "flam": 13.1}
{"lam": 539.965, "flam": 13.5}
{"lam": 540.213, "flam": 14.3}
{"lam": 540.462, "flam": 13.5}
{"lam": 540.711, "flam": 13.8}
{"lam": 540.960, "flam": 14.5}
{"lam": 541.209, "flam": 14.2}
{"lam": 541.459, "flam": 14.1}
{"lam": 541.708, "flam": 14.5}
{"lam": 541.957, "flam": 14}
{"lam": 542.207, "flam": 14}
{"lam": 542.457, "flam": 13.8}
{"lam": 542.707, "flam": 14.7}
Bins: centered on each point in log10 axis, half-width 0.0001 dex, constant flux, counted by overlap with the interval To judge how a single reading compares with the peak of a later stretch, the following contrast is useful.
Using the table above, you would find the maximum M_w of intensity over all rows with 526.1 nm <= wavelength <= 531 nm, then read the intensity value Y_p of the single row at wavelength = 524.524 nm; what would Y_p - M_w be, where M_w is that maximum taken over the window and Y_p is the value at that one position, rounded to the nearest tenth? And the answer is -0.1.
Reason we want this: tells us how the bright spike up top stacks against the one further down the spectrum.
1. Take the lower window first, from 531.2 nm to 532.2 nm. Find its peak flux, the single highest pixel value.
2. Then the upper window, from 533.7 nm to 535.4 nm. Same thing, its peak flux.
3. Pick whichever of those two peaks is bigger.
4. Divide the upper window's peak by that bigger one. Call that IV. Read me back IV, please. 0.98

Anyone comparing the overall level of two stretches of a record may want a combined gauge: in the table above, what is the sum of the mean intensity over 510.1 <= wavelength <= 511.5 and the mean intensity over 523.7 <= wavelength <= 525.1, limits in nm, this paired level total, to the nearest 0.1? 28.9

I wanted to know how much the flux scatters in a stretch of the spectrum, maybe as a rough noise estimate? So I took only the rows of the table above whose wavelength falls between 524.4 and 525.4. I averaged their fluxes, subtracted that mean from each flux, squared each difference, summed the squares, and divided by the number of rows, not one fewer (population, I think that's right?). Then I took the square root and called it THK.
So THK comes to 0.44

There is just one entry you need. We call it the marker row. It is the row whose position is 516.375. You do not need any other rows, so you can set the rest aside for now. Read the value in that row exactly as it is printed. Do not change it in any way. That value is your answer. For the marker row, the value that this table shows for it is 14.6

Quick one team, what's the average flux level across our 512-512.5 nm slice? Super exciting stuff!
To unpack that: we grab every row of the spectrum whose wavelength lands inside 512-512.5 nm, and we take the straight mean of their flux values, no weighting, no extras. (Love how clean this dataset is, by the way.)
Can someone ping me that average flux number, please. 14.2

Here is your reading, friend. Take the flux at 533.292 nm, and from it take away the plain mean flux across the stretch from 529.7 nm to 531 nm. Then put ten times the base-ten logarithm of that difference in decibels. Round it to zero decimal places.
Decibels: -10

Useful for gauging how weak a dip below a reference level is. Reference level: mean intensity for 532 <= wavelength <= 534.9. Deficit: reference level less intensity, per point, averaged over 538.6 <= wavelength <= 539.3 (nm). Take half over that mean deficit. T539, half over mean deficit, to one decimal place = -1.7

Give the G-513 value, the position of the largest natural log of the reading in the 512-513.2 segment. 512.112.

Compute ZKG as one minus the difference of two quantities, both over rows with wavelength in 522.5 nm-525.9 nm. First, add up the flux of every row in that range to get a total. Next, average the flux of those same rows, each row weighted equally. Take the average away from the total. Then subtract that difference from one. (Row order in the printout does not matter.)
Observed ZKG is -184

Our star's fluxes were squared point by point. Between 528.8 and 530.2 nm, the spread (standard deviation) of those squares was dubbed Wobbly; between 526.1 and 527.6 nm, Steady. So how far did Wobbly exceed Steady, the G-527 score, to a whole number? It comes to -4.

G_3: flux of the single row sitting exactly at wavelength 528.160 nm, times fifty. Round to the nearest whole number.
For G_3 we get 695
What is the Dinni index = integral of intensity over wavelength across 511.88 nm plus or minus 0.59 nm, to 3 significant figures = 17.0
